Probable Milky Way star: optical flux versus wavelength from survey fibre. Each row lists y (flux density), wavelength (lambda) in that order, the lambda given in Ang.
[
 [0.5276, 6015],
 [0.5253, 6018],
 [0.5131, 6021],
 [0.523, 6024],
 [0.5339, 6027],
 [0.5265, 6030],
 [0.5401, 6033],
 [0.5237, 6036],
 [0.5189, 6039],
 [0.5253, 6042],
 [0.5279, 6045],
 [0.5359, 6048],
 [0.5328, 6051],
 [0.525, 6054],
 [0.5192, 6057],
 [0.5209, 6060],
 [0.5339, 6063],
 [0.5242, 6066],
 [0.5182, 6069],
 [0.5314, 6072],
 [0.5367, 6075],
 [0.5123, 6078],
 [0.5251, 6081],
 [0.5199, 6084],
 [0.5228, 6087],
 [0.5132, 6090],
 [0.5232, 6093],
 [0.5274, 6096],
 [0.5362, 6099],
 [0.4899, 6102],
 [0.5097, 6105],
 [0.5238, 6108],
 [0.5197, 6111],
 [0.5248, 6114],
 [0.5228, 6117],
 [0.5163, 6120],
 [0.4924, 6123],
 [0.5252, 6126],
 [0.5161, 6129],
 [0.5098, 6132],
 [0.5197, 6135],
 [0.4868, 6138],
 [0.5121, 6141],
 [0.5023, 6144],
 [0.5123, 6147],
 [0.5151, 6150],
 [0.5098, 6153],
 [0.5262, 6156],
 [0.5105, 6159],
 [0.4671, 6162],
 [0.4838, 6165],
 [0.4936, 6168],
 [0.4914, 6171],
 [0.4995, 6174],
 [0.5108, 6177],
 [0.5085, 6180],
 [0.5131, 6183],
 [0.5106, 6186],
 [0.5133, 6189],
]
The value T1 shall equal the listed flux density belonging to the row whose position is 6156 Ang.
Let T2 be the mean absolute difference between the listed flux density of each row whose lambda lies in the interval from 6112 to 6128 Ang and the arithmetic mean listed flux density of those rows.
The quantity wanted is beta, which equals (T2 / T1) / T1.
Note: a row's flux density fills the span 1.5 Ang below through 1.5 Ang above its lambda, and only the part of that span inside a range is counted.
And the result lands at 0.035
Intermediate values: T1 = 0.5262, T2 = 0.0096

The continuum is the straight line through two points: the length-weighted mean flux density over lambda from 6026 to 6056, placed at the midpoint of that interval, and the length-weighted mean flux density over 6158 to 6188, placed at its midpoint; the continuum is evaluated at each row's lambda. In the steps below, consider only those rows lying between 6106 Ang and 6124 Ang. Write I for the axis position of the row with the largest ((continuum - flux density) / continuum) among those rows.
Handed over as 6123 Ang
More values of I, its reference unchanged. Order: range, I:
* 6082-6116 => 6102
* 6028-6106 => 6102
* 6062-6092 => 6078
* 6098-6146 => 6102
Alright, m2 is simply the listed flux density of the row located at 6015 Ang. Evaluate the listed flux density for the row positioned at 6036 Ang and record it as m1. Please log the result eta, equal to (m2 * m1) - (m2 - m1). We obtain 0.272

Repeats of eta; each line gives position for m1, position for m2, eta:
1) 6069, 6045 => 0.264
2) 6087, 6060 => 0.274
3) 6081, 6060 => 0.278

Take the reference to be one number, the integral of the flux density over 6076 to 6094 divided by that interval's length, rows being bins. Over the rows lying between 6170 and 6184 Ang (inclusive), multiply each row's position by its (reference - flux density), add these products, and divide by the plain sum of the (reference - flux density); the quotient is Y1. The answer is 6174.9 Ang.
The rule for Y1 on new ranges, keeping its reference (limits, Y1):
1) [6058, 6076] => 6069.6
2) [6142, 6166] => 6158.5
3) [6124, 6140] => 6137.3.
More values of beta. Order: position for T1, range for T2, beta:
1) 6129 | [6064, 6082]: 0.024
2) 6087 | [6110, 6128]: 0.031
